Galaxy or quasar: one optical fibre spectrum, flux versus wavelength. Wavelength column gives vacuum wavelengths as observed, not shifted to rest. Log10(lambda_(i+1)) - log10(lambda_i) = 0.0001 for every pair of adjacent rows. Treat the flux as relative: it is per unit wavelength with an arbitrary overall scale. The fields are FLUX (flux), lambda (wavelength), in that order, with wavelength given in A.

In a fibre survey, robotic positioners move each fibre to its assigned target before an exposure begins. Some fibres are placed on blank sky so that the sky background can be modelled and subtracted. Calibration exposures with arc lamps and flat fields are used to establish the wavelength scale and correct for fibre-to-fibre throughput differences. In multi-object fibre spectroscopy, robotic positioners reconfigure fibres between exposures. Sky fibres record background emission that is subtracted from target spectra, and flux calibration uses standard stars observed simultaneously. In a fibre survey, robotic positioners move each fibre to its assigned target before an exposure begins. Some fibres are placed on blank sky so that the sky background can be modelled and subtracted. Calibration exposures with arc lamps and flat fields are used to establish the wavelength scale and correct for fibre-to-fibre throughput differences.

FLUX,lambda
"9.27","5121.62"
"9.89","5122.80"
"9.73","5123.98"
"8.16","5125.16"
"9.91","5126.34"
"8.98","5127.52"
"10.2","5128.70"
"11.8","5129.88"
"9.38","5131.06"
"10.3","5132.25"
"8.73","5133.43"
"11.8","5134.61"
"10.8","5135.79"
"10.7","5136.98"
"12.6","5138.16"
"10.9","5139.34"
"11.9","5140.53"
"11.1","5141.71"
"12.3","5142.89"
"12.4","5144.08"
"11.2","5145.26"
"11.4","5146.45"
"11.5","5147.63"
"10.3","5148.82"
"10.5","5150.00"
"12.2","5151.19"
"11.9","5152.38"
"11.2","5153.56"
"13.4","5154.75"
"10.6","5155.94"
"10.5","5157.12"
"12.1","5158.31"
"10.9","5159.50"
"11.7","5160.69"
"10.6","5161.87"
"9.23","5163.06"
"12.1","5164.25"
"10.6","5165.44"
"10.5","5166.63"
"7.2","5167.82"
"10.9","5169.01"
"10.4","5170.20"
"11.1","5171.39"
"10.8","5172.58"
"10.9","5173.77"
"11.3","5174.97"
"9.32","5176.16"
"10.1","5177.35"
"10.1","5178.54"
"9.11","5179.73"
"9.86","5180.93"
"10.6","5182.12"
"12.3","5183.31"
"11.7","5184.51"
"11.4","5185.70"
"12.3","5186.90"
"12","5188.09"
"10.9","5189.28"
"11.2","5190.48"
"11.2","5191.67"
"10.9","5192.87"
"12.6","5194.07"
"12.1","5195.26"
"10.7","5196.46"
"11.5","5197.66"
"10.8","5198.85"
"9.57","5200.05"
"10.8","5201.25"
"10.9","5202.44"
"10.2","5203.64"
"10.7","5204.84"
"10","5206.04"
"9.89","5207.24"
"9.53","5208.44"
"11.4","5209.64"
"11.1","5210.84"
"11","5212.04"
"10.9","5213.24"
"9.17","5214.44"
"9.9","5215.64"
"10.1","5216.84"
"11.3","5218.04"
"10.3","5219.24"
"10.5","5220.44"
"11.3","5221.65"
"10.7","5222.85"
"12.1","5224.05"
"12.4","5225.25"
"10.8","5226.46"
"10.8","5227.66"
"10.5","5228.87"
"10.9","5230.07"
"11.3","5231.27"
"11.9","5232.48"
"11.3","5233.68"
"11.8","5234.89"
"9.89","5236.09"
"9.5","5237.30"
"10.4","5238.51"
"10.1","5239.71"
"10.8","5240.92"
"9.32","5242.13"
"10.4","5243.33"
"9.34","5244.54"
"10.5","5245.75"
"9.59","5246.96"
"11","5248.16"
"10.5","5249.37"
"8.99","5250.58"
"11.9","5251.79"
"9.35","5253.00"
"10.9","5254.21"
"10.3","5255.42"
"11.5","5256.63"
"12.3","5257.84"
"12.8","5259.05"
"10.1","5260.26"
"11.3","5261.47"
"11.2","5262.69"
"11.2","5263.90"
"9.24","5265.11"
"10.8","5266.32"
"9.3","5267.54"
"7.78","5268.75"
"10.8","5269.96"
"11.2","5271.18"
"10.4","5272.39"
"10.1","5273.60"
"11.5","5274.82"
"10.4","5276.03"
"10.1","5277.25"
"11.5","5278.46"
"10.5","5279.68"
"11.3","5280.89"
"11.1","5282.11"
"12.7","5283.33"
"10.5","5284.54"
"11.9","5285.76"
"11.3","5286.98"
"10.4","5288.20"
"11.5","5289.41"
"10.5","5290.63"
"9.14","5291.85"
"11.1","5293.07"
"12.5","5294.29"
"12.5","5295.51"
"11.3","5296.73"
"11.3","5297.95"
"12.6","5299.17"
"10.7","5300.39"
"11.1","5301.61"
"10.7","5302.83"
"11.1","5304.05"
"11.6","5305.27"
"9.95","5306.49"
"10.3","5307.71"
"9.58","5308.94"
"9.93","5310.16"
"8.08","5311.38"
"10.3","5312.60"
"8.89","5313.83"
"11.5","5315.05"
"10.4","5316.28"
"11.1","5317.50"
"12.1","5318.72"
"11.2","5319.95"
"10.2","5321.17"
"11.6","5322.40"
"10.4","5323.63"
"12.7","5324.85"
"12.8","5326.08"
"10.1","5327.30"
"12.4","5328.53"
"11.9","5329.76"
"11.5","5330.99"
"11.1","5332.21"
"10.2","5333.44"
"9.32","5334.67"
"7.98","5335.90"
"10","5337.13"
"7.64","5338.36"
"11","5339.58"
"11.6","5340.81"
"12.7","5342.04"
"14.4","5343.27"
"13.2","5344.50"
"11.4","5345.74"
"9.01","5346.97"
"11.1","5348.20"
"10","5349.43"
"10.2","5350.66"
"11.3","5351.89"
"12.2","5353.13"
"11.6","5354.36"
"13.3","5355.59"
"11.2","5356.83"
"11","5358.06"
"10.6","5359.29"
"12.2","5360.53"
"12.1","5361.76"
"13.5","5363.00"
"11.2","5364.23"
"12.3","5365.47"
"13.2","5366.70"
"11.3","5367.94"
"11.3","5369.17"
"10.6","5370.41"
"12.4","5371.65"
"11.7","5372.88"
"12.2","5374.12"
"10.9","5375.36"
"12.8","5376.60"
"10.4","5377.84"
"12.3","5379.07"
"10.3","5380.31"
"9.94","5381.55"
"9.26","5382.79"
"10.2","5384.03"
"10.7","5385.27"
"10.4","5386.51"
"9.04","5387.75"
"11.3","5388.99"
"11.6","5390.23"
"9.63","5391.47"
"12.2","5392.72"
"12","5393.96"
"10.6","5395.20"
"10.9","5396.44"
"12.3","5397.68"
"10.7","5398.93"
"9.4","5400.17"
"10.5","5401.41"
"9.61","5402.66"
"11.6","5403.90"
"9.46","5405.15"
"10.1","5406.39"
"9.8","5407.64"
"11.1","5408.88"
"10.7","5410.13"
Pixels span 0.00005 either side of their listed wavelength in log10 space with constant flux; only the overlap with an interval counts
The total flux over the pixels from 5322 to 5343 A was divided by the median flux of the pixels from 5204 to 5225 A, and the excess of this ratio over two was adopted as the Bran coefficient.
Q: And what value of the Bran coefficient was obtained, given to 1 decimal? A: 15.3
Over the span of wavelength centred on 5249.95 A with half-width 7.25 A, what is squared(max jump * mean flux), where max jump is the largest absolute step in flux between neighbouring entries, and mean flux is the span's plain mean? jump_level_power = 908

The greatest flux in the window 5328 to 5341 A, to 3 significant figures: 12.4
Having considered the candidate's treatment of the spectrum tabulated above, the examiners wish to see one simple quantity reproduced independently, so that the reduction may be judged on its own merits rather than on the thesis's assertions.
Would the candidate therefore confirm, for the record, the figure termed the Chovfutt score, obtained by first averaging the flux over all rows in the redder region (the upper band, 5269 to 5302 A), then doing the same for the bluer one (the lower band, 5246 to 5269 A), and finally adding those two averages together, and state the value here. 21.6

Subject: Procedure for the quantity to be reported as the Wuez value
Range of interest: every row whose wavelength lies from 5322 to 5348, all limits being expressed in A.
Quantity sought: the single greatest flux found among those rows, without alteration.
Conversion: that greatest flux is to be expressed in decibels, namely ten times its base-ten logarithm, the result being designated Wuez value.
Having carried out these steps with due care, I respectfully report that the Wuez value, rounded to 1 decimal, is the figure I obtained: 11.6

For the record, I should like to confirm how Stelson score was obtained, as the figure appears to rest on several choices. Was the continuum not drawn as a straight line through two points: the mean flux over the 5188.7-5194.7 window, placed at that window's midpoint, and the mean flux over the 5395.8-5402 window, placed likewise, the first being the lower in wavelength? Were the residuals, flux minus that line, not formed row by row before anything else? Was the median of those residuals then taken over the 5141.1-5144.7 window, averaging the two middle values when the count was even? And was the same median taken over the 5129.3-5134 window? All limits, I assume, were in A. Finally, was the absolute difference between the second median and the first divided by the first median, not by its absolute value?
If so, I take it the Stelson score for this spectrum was 3.1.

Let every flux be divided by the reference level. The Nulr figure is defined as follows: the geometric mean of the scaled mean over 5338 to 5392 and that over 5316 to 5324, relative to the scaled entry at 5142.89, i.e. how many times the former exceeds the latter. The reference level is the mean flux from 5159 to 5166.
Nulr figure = 0.91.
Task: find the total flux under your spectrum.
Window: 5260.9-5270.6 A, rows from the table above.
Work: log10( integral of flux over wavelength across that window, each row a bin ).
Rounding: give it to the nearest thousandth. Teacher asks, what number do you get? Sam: 1.995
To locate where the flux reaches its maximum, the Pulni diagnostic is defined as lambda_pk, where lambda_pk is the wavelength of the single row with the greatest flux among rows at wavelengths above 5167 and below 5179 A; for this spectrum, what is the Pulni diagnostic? 5174.97 A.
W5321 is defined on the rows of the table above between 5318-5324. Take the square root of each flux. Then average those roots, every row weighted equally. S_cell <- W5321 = 3.33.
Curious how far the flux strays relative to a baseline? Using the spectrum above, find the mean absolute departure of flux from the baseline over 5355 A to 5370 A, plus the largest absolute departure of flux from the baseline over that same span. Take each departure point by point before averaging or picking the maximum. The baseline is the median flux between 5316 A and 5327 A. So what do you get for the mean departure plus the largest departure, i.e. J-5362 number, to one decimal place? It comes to 3.2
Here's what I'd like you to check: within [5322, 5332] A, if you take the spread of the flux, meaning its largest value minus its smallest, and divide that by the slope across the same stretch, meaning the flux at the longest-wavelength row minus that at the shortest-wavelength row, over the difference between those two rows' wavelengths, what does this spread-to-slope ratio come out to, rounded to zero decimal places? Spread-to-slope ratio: -232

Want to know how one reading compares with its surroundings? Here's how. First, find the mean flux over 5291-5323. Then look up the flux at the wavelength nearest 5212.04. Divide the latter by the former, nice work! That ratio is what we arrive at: 1.02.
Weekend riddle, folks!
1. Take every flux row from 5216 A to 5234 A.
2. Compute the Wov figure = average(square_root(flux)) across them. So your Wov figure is 3.33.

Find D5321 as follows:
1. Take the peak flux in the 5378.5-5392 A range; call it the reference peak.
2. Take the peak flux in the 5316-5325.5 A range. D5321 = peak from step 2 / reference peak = 1.03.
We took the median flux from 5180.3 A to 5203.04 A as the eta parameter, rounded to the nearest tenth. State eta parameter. 11.2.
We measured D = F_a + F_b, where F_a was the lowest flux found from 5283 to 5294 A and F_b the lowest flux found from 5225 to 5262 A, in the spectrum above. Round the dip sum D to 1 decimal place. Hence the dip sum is 18.1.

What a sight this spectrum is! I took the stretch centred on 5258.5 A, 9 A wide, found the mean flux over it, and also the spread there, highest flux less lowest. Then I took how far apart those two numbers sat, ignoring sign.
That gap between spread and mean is 8.6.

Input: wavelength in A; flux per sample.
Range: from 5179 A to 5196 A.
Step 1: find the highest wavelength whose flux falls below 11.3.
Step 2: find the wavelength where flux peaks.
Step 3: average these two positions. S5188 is 5193.5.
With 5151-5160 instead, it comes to 5157.1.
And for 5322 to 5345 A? 5341.4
